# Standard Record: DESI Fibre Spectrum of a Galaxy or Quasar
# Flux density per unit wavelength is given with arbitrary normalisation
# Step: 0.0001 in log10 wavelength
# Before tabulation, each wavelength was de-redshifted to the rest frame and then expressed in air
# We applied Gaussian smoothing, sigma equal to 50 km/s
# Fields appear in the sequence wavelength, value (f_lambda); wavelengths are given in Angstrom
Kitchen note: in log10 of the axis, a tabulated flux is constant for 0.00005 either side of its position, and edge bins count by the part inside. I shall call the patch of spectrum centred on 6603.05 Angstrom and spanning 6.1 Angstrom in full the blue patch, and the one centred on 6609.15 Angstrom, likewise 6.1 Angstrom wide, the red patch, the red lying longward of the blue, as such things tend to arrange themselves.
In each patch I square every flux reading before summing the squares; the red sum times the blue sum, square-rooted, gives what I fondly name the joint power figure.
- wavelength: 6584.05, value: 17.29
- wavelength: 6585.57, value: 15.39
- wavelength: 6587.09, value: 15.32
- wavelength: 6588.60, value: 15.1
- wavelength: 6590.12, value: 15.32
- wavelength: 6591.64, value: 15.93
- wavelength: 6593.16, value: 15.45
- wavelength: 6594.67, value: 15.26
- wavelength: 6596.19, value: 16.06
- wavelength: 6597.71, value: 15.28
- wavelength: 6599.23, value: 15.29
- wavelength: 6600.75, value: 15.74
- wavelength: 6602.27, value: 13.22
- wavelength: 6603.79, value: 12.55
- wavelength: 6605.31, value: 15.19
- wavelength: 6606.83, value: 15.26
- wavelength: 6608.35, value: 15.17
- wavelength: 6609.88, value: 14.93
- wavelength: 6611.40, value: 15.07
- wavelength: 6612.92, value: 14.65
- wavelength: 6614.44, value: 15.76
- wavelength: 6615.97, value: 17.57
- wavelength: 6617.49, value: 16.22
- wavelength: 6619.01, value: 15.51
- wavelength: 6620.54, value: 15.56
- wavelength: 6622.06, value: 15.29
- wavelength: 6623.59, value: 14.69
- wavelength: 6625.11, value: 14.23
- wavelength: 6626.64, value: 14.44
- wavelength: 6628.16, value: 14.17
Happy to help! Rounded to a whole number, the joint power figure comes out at 860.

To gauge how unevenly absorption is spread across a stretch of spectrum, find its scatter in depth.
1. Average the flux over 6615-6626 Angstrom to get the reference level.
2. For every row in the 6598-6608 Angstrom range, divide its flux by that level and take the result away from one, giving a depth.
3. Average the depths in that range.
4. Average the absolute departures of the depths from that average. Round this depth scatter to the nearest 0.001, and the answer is 0.071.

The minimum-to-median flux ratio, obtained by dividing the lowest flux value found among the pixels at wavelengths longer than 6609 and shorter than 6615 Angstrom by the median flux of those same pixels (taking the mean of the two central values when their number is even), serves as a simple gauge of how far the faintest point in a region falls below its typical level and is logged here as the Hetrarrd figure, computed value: 0.977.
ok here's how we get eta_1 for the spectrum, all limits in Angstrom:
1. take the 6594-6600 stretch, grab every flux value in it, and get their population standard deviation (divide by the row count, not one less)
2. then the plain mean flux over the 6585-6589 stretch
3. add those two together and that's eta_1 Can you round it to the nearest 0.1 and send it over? 15.6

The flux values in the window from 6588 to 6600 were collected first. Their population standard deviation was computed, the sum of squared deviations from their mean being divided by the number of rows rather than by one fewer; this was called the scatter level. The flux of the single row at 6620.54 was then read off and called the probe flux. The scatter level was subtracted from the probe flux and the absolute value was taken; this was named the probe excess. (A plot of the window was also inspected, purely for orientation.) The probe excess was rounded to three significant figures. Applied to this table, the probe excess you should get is 15.2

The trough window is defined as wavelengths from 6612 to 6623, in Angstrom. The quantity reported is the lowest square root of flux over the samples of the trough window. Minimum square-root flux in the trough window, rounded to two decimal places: 3.83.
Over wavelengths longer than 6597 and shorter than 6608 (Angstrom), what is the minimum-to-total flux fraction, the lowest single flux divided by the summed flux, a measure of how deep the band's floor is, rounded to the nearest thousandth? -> 0.122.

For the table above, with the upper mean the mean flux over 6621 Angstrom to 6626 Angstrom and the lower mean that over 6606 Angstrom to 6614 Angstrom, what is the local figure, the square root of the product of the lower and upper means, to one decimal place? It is 14.9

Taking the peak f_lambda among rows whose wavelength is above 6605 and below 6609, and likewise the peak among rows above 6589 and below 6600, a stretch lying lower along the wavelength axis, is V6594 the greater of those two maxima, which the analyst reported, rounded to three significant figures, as 16.1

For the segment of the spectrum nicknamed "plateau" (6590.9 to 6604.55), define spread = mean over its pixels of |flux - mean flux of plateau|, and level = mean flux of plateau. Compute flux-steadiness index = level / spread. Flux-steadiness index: 16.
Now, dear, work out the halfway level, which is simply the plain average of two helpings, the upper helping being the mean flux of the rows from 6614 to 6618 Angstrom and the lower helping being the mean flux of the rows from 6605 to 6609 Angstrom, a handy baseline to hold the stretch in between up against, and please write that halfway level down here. 15.9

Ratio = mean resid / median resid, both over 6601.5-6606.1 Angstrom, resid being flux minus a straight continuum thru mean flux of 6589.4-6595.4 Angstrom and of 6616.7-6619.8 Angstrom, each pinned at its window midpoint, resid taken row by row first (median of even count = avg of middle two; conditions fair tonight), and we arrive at 0.83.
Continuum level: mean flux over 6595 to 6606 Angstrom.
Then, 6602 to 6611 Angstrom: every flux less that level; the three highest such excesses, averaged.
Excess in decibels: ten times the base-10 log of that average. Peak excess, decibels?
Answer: -4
